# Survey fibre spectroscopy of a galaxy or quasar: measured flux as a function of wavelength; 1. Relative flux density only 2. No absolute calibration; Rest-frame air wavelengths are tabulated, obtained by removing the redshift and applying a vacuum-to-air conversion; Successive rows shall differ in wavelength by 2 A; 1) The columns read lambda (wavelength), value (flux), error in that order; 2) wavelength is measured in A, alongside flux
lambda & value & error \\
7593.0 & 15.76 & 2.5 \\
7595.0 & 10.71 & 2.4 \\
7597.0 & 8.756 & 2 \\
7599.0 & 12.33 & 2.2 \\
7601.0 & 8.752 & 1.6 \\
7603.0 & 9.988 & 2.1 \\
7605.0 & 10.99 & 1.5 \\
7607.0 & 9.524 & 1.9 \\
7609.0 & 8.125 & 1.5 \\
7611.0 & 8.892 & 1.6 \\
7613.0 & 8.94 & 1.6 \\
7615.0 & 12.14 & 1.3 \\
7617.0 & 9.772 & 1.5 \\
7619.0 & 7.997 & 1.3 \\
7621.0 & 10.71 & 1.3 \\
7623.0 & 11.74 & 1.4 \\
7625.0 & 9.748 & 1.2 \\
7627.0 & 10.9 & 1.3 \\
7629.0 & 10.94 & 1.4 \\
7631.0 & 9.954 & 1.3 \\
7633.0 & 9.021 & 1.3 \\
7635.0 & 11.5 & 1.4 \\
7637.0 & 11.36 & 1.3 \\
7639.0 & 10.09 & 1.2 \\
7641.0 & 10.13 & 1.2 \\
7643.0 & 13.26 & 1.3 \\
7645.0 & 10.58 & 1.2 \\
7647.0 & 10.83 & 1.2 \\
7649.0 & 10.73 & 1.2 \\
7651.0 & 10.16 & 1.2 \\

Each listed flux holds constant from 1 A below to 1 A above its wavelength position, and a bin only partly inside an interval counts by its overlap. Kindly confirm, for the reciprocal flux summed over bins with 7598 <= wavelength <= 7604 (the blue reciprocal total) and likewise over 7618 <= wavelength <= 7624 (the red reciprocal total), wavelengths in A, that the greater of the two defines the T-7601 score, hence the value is 0.304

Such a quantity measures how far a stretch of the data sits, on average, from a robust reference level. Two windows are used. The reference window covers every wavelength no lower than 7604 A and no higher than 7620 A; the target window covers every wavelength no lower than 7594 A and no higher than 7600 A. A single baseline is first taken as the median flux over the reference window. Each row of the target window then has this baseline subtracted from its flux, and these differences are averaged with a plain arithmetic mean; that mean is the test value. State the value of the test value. 1.4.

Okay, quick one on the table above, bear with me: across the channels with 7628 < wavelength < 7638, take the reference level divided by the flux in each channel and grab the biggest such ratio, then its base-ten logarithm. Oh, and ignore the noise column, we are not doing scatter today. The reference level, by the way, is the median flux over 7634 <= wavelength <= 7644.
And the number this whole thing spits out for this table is 0.10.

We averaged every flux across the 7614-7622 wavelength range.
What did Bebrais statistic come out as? 10.2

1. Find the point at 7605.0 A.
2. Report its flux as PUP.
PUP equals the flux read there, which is 10.99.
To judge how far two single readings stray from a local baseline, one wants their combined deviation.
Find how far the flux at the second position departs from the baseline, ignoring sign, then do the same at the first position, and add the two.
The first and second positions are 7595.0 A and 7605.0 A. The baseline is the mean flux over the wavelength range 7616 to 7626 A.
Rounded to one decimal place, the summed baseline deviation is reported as 1.7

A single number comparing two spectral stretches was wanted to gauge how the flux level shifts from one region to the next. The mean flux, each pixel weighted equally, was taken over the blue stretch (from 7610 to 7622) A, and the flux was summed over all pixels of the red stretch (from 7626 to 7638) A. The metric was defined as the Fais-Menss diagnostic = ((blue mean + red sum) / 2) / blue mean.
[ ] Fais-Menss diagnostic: 3.77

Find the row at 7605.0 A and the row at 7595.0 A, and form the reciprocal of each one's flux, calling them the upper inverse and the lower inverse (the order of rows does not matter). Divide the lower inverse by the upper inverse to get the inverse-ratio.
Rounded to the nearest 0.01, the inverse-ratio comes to 1.03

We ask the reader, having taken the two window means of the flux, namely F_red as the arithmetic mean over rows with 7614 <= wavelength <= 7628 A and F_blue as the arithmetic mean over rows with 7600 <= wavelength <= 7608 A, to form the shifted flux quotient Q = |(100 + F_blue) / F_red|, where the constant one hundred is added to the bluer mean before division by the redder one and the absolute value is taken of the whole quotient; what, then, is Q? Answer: 10.5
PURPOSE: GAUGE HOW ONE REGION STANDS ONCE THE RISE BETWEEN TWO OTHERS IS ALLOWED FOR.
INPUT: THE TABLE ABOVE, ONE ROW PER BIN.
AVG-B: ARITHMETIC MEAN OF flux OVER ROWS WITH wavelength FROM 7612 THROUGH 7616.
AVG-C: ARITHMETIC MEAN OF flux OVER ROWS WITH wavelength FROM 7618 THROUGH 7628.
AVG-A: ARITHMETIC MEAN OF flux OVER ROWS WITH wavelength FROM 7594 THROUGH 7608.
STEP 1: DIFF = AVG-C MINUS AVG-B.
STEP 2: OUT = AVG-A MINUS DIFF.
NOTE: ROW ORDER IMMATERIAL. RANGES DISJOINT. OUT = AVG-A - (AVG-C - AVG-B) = 10.5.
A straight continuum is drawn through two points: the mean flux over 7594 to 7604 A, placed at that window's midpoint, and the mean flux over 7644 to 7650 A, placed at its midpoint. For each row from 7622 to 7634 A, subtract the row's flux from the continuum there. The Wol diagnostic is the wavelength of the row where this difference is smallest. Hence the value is 7623.0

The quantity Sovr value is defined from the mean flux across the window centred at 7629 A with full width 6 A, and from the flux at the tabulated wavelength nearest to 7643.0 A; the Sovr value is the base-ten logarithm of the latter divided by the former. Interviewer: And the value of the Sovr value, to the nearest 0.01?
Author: 0.10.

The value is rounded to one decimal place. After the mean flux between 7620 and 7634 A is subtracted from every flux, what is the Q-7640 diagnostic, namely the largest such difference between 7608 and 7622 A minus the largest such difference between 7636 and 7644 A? -1.1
